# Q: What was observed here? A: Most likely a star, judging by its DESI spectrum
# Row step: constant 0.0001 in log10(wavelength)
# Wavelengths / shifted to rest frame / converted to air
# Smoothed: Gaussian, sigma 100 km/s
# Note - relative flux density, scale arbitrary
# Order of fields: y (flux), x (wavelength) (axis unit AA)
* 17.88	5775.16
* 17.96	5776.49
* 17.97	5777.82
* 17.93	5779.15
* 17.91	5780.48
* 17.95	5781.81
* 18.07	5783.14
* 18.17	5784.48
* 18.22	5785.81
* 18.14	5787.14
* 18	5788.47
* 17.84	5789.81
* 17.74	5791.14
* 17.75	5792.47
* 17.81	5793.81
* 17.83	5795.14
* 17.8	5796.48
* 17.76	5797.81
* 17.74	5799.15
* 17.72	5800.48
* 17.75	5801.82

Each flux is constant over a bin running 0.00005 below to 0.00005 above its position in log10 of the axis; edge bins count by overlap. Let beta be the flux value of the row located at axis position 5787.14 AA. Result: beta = 18.14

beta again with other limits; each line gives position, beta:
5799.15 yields 17.74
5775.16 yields 17.88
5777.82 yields 17.97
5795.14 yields 17.83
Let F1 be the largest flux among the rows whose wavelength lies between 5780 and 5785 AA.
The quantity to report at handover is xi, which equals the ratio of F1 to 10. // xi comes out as 1.82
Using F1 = 18.17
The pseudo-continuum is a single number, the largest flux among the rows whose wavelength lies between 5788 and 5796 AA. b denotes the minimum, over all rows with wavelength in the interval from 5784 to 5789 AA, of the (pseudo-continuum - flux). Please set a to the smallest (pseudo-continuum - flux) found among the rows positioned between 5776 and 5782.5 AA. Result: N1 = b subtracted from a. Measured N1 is 0.25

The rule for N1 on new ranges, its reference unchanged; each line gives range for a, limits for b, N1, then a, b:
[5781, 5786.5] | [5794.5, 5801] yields -0.39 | -0.2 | 0.2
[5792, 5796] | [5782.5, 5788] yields 0.39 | 0.2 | -0.2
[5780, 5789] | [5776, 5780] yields -0.25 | -0.2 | 0.0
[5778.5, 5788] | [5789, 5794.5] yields -0.38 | -0.2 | 0.2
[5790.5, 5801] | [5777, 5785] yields 0.34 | 0.2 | -0.2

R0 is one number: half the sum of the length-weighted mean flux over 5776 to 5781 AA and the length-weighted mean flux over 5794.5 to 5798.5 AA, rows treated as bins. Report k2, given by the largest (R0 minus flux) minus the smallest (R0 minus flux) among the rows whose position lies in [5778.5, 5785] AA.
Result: 0.26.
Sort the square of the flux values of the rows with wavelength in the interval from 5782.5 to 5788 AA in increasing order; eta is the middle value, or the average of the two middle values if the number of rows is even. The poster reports 330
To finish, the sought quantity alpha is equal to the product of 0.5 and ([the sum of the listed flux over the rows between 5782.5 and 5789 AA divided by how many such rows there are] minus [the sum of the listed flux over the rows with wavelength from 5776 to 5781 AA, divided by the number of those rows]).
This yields 0.09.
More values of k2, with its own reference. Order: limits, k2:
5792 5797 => 0.08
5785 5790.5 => 0.38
